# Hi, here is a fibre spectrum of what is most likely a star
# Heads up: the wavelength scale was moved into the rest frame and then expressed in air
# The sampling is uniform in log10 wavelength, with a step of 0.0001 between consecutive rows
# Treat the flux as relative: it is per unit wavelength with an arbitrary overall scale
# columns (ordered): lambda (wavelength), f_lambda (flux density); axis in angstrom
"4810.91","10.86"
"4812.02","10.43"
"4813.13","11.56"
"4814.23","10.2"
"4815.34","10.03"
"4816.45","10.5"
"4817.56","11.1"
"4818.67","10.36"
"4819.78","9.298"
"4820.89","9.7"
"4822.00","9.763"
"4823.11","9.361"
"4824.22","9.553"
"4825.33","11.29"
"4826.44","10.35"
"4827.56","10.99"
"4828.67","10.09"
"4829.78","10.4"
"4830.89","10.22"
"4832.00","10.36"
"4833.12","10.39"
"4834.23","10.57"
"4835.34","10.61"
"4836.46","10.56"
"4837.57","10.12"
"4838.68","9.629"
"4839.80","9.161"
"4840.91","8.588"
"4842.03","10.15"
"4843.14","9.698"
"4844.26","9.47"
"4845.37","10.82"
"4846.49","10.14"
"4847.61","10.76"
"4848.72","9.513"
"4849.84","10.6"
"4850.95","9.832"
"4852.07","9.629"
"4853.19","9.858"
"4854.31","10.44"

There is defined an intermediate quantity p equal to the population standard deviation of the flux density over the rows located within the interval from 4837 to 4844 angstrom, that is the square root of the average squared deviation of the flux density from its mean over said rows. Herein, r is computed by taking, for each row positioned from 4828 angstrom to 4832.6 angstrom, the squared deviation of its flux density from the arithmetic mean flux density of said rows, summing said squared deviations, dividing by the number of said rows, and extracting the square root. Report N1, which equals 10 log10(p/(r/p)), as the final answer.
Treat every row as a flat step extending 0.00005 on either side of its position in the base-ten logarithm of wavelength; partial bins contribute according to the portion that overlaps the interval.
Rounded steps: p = 0.55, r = 0.12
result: 4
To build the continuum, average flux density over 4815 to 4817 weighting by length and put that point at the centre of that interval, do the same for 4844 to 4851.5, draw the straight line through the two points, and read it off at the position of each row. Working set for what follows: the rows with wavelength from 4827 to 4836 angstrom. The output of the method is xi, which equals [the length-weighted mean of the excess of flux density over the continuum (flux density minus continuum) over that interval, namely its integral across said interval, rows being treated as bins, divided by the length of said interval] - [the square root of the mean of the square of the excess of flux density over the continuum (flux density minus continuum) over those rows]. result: -0.12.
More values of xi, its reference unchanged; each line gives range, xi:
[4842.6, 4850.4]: -0.61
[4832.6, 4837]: -0.01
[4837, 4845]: -1.48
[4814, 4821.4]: -0.65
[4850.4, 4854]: -0.80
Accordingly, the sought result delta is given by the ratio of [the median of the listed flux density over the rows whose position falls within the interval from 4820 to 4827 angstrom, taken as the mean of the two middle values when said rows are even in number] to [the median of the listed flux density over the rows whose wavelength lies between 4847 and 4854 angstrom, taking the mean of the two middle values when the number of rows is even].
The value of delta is 0.99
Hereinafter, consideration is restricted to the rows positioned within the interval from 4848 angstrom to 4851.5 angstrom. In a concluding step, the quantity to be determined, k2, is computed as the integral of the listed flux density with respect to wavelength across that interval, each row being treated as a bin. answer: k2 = 35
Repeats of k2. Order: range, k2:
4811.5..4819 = 80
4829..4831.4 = 25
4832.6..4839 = 66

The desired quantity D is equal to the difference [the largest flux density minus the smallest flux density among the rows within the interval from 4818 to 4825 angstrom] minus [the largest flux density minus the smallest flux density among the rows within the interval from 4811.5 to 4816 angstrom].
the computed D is -0.5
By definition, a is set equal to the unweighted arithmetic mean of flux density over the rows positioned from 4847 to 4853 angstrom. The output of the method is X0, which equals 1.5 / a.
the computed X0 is 0.149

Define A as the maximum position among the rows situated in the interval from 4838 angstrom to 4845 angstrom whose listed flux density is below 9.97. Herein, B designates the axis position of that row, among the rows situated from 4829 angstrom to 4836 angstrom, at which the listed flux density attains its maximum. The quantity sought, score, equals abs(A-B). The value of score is 8.9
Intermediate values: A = 4844.26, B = 4835.34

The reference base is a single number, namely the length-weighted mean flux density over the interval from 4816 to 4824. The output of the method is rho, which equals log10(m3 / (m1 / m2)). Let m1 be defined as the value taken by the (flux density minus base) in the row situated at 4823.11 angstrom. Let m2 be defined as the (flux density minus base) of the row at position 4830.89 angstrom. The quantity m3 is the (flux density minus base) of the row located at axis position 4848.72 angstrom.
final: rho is -0.8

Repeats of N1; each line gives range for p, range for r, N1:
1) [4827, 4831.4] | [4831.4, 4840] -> -6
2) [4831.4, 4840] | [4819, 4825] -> 1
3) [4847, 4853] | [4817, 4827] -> -4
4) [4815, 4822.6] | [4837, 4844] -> -3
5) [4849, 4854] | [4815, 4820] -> -6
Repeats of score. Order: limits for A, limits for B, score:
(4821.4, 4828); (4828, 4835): 10.0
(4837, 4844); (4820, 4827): 17.8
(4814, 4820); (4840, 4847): 25.6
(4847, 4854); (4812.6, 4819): 40.1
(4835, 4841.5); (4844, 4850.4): 4.5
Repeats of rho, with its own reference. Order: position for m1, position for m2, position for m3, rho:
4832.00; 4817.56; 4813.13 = 0.7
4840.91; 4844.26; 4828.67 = -1.4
